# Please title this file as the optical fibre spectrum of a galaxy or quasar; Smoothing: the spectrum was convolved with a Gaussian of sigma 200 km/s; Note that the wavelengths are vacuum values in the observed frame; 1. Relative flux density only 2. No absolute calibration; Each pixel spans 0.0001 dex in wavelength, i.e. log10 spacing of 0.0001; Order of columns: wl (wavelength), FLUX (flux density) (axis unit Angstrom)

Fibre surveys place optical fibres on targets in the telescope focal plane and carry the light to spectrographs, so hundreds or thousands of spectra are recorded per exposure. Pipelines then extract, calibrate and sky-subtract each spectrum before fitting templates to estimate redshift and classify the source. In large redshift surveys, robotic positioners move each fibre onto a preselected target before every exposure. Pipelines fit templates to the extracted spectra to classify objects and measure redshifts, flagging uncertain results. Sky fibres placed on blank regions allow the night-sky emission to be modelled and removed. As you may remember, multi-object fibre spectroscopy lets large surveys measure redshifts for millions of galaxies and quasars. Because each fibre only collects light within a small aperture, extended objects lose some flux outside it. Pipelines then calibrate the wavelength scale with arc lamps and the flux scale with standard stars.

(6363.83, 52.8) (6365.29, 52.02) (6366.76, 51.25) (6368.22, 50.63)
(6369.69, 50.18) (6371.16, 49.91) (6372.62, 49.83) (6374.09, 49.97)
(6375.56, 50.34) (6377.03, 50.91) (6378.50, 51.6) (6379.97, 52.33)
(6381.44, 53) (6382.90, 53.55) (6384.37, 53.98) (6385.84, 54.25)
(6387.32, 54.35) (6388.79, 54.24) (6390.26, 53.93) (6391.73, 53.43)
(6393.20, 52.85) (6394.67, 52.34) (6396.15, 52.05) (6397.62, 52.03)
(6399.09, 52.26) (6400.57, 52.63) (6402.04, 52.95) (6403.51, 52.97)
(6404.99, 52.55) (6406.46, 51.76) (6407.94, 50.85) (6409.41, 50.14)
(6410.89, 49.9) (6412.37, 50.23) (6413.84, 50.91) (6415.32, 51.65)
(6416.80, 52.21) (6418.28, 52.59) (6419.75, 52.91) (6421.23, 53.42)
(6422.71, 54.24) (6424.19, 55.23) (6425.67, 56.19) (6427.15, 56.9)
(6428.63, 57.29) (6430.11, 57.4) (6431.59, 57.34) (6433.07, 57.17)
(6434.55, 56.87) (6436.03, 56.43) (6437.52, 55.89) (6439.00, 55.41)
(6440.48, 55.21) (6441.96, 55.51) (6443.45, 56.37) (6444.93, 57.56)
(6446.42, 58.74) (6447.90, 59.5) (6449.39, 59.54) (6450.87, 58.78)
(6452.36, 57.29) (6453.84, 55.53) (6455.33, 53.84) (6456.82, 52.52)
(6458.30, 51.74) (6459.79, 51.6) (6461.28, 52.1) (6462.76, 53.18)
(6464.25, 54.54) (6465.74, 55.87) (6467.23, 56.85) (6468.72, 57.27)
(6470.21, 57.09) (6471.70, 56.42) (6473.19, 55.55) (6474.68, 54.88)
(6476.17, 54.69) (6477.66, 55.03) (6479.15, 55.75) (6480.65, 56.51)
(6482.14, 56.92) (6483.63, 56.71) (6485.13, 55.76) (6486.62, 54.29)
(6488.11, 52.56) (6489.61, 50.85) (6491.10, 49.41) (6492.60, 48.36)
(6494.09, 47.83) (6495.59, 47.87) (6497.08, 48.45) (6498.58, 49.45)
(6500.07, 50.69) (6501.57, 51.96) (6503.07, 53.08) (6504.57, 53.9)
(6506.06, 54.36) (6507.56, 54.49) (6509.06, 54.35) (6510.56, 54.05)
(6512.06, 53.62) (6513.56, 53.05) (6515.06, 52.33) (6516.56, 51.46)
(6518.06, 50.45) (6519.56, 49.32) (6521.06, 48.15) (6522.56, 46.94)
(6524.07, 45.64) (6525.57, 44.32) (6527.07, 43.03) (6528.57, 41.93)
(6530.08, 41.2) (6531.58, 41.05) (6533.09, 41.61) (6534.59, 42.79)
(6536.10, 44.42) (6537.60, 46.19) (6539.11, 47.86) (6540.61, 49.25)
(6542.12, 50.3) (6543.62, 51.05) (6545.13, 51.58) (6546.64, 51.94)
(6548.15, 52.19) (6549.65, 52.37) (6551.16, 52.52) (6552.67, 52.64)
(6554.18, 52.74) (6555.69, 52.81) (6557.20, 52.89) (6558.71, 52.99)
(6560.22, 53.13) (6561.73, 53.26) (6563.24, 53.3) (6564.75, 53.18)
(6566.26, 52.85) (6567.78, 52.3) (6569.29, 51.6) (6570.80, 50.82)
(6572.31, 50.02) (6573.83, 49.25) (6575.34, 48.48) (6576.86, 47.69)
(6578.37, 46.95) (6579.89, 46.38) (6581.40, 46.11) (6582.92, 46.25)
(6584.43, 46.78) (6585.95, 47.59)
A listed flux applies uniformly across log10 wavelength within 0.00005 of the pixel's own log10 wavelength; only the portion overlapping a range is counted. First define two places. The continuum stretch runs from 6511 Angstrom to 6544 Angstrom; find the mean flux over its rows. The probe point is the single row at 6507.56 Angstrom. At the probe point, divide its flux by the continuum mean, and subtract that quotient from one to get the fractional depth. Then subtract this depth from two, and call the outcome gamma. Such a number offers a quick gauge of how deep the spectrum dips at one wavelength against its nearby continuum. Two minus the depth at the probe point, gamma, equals 2.16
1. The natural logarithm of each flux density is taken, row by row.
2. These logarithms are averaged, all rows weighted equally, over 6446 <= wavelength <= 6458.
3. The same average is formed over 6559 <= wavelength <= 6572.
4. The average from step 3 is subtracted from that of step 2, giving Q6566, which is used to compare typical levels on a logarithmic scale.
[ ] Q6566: 0.08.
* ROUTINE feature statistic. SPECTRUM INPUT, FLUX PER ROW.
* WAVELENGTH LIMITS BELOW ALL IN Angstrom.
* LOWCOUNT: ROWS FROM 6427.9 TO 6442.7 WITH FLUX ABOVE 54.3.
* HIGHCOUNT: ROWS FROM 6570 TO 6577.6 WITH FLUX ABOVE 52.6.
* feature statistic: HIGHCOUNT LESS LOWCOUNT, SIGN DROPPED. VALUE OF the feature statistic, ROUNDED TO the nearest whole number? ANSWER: 10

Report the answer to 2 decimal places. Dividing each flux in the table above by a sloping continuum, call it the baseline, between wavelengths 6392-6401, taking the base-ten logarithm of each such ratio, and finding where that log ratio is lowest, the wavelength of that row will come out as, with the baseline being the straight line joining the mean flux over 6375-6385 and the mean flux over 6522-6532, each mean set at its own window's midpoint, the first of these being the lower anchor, 6396.15 Angstrom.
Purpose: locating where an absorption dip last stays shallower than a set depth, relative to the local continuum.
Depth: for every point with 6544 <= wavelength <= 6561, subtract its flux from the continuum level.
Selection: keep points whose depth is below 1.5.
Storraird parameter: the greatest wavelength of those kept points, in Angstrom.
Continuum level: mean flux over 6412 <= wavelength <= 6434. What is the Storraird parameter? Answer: 6560.22 Angstrom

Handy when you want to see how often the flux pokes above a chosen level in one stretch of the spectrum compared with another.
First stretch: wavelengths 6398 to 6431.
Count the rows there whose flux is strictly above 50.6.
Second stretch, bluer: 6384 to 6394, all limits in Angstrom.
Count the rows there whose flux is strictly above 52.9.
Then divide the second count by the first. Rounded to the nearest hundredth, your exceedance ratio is 0.32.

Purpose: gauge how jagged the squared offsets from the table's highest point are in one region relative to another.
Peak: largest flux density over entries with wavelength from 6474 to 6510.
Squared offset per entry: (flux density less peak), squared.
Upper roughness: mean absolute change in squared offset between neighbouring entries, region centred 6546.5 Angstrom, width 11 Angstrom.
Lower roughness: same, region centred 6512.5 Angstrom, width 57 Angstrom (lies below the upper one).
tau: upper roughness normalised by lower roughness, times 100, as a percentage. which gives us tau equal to 25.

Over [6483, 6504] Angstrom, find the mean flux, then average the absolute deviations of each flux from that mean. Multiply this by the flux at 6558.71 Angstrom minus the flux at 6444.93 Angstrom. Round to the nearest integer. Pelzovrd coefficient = -11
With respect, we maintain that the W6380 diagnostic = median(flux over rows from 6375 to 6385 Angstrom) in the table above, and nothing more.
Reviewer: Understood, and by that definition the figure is 52.3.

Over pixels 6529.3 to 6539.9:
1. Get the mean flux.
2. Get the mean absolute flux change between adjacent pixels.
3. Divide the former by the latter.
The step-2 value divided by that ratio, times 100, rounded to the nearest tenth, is 3.1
